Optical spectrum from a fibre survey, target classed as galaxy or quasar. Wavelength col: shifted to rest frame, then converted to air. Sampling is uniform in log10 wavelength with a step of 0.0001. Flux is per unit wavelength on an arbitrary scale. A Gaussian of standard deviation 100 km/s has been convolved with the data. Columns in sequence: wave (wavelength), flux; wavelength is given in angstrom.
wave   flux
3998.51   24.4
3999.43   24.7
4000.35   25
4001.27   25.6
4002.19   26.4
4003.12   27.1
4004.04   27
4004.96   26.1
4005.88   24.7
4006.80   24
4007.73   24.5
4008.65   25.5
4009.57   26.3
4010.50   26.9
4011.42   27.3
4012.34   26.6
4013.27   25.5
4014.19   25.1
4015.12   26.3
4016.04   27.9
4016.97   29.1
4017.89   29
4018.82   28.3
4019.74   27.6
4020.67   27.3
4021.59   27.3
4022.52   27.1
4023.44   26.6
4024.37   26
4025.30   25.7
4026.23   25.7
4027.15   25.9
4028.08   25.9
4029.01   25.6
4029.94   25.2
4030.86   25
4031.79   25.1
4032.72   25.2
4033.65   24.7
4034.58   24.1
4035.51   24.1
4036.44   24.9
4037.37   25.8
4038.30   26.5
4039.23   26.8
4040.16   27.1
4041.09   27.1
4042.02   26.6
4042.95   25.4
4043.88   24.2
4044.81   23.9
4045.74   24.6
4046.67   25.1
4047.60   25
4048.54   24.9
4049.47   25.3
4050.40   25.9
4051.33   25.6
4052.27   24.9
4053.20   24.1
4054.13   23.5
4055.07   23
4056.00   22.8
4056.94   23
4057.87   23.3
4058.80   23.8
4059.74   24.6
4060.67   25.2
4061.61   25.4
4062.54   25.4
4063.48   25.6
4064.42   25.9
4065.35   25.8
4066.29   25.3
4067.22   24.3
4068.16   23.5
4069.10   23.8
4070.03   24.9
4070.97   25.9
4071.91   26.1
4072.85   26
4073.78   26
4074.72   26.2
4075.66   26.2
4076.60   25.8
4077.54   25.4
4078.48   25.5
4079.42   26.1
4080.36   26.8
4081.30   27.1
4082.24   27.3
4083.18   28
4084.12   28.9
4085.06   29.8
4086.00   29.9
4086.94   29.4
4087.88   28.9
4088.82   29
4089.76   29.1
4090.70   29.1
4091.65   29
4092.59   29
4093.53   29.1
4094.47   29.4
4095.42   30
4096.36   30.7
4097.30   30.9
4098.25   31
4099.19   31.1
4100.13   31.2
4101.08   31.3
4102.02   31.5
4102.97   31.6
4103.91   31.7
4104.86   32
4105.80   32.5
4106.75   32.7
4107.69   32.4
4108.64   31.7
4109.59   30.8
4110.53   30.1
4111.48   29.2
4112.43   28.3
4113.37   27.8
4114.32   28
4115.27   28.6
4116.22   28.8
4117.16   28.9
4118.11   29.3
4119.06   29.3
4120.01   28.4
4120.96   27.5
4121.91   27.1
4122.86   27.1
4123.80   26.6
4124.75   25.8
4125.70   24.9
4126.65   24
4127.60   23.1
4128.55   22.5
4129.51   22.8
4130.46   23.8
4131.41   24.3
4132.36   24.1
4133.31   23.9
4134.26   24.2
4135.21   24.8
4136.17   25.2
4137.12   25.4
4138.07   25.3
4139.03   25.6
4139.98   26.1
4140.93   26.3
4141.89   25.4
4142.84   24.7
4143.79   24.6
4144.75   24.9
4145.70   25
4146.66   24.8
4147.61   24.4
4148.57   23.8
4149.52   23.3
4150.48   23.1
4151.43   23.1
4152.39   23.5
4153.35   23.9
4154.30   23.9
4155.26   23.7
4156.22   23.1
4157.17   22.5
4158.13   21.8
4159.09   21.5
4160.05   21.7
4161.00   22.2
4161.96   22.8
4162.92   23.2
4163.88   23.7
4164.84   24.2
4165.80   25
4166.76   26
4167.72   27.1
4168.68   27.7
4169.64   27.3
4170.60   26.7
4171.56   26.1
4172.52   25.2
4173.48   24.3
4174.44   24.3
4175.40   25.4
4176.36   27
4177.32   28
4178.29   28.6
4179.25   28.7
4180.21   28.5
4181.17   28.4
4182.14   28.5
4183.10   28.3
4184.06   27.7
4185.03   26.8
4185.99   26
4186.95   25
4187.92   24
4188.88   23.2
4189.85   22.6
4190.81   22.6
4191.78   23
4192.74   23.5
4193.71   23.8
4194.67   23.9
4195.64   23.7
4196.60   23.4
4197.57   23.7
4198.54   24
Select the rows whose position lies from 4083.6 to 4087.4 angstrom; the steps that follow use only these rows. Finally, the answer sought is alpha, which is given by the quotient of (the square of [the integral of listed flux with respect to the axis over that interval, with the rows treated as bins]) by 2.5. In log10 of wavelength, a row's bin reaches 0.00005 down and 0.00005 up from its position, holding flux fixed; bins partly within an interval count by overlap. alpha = 5026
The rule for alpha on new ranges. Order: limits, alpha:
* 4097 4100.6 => 5004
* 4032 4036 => 3851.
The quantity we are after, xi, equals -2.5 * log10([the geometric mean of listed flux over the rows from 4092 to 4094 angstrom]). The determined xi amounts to -3.66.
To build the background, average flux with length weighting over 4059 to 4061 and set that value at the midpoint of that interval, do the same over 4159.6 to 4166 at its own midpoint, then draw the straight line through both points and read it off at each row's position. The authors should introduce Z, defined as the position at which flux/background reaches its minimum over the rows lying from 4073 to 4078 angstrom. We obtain 4077.54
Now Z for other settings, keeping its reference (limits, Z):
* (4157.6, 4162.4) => 4159.09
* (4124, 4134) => 4128.55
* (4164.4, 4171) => 4164.84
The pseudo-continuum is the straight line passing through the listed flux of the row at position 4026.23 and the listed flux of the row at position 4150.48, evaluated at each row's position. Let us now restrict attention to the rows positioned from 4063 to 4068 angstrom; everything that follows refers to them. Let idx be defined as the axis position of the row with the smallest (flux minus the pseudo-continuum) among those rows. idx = 4067.22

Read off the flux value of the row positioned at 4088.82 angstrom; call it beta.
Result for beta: 29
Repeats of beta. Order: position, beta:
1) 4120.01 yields 28.4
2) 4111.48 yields 29.2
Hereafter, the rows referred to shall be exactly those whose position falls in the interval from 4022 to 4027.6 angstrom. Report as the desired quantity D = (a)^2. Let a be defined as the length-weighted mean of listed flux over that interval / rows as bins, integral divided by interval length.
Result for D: 685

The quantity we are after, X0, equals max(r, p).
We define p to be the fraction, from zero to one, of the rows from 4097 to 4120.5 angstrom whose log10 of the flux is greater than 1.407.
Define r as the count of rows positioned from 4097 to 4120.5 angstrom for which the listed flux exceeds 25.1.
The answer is 25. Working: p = 1.0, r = 25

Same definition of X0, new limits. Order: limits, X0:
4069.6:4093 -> 24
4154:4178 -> 10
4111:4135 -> 15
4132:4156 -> 7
